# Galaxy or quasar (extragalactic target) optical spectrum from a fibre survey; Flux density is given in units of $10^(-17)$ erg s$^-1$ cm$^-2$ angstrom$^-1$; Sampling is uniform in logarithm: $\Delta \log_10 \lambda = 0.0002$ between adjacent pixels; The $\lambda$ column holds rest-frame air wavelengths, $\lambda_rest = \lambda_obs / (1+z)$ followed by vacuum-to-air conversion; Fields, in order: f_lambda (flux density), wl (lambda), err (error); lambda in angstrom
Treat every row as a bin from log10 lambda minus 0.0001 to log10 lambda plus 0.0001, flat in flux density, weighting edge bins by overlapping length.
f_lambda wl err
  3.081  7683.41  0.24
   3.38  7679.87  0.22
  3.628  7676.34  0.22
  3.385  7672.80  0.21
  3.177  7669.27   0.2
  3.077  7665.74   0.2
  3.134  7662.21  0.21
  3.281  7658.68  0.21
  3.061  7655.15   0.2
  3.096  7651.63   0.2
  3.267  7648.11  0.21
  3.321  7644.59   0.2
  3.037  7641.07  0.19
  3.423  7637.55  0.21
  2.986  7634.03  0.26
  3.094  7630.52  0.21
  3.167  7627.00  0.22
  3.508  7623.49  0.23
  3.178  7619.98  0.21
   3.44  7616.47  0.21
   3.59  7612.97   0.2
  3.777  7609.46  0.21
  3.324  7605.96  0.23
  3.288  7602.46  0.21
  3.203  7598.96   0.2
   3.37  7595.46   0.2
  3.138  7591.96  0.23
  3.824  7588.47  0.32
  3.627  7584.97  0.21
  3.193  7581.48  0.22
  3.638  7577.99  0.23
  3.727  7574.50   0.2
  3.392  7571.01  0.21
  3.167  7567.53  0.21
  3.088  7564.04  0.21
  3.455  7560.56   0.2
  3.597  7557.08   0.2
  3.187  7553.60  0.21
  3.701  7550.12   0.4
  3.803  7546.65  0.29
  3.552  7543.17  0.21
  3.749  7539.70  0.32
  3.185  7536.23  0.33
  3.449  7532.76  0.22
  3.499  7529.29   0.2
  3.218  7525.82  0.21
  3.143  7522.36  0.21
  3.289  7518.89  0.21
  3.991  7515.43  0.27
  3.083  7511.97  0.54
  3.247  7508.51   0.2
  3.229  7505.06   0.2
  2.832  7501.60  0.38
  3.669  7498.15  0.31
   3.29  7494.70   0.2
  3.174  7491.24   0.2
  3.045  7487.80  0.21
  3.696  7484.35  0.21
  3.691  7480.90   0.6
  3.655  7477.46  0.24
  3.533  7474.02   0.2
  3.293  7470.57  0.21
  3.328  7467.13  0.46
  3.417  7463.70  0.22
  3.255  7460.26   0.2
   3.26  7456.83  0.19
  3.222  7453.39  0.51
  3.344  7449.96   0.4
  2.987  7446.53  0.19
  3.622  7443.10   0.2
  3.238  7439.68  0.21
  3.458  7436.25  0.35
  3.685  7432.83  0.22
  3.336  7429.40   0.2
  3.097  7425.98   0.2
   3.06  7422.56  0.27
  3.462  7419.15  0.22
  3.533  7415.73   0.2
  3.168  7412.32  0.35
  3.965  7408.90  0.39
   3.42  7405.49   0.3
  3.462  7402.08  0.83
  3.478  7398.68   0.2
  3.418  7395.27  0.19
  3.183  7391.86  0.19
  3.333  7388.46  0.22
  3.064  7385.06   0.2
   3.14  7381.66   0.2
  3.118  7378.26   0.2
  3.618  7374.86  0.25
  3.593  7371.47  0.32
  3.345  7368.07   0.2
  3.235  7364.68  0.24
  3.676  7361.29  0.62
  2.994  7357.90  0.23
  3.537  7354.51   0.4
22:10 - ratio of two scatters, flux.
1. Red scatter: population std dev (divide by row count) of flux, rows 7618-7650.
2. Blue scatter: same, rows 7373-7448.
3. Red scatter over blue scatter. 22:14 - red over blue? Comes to 0.69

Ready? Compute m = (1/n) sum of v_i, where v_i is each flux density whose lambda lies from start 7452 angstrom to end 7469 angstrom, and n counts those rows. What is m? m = 3.30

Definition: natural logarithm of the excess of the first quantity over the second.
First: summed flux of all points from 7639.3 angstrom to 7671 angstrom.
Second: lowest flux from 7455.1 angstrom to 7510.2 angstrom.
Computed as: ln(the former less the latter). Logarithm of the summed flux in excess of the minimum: 3.2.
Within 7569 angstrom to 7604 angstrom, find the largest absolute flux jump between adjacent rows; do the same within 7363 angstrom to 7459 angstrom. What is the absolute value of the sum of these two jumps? 1.48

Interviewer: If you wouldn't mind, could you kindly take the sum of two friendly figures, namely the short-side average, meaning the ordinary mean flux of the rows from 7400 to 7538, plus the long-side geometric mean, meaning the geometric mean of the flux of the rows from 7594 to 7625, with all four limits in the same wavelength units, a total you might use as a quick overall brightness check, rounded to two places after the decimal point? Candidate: 6.77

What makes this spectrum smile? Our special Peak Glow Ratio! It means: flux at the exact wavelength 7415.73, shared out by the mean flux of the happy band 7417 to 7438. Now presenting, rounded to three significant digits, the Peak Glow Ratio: 1.05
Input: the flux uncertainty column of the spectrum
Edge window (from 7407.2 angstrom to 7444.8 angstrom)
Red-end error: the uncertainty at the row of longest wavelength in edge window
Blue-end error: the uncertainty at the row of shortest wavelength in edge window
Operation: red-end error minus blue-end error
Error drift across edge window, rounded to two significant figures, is -0.19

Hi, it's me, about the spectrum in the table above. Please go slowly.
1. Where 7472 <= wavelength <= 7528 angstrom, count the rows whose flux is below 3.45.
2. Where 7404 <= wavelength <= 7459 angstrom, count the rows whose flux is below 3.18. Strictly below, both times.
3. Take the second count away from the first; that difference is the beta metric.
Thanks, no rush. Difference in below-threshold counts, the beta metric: 6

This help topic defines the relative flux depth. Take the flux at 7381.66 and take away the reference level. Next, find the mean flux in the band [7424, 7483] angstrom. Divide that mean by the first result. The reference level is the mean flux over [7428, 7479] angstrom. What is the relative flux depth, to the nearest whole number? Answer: -14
